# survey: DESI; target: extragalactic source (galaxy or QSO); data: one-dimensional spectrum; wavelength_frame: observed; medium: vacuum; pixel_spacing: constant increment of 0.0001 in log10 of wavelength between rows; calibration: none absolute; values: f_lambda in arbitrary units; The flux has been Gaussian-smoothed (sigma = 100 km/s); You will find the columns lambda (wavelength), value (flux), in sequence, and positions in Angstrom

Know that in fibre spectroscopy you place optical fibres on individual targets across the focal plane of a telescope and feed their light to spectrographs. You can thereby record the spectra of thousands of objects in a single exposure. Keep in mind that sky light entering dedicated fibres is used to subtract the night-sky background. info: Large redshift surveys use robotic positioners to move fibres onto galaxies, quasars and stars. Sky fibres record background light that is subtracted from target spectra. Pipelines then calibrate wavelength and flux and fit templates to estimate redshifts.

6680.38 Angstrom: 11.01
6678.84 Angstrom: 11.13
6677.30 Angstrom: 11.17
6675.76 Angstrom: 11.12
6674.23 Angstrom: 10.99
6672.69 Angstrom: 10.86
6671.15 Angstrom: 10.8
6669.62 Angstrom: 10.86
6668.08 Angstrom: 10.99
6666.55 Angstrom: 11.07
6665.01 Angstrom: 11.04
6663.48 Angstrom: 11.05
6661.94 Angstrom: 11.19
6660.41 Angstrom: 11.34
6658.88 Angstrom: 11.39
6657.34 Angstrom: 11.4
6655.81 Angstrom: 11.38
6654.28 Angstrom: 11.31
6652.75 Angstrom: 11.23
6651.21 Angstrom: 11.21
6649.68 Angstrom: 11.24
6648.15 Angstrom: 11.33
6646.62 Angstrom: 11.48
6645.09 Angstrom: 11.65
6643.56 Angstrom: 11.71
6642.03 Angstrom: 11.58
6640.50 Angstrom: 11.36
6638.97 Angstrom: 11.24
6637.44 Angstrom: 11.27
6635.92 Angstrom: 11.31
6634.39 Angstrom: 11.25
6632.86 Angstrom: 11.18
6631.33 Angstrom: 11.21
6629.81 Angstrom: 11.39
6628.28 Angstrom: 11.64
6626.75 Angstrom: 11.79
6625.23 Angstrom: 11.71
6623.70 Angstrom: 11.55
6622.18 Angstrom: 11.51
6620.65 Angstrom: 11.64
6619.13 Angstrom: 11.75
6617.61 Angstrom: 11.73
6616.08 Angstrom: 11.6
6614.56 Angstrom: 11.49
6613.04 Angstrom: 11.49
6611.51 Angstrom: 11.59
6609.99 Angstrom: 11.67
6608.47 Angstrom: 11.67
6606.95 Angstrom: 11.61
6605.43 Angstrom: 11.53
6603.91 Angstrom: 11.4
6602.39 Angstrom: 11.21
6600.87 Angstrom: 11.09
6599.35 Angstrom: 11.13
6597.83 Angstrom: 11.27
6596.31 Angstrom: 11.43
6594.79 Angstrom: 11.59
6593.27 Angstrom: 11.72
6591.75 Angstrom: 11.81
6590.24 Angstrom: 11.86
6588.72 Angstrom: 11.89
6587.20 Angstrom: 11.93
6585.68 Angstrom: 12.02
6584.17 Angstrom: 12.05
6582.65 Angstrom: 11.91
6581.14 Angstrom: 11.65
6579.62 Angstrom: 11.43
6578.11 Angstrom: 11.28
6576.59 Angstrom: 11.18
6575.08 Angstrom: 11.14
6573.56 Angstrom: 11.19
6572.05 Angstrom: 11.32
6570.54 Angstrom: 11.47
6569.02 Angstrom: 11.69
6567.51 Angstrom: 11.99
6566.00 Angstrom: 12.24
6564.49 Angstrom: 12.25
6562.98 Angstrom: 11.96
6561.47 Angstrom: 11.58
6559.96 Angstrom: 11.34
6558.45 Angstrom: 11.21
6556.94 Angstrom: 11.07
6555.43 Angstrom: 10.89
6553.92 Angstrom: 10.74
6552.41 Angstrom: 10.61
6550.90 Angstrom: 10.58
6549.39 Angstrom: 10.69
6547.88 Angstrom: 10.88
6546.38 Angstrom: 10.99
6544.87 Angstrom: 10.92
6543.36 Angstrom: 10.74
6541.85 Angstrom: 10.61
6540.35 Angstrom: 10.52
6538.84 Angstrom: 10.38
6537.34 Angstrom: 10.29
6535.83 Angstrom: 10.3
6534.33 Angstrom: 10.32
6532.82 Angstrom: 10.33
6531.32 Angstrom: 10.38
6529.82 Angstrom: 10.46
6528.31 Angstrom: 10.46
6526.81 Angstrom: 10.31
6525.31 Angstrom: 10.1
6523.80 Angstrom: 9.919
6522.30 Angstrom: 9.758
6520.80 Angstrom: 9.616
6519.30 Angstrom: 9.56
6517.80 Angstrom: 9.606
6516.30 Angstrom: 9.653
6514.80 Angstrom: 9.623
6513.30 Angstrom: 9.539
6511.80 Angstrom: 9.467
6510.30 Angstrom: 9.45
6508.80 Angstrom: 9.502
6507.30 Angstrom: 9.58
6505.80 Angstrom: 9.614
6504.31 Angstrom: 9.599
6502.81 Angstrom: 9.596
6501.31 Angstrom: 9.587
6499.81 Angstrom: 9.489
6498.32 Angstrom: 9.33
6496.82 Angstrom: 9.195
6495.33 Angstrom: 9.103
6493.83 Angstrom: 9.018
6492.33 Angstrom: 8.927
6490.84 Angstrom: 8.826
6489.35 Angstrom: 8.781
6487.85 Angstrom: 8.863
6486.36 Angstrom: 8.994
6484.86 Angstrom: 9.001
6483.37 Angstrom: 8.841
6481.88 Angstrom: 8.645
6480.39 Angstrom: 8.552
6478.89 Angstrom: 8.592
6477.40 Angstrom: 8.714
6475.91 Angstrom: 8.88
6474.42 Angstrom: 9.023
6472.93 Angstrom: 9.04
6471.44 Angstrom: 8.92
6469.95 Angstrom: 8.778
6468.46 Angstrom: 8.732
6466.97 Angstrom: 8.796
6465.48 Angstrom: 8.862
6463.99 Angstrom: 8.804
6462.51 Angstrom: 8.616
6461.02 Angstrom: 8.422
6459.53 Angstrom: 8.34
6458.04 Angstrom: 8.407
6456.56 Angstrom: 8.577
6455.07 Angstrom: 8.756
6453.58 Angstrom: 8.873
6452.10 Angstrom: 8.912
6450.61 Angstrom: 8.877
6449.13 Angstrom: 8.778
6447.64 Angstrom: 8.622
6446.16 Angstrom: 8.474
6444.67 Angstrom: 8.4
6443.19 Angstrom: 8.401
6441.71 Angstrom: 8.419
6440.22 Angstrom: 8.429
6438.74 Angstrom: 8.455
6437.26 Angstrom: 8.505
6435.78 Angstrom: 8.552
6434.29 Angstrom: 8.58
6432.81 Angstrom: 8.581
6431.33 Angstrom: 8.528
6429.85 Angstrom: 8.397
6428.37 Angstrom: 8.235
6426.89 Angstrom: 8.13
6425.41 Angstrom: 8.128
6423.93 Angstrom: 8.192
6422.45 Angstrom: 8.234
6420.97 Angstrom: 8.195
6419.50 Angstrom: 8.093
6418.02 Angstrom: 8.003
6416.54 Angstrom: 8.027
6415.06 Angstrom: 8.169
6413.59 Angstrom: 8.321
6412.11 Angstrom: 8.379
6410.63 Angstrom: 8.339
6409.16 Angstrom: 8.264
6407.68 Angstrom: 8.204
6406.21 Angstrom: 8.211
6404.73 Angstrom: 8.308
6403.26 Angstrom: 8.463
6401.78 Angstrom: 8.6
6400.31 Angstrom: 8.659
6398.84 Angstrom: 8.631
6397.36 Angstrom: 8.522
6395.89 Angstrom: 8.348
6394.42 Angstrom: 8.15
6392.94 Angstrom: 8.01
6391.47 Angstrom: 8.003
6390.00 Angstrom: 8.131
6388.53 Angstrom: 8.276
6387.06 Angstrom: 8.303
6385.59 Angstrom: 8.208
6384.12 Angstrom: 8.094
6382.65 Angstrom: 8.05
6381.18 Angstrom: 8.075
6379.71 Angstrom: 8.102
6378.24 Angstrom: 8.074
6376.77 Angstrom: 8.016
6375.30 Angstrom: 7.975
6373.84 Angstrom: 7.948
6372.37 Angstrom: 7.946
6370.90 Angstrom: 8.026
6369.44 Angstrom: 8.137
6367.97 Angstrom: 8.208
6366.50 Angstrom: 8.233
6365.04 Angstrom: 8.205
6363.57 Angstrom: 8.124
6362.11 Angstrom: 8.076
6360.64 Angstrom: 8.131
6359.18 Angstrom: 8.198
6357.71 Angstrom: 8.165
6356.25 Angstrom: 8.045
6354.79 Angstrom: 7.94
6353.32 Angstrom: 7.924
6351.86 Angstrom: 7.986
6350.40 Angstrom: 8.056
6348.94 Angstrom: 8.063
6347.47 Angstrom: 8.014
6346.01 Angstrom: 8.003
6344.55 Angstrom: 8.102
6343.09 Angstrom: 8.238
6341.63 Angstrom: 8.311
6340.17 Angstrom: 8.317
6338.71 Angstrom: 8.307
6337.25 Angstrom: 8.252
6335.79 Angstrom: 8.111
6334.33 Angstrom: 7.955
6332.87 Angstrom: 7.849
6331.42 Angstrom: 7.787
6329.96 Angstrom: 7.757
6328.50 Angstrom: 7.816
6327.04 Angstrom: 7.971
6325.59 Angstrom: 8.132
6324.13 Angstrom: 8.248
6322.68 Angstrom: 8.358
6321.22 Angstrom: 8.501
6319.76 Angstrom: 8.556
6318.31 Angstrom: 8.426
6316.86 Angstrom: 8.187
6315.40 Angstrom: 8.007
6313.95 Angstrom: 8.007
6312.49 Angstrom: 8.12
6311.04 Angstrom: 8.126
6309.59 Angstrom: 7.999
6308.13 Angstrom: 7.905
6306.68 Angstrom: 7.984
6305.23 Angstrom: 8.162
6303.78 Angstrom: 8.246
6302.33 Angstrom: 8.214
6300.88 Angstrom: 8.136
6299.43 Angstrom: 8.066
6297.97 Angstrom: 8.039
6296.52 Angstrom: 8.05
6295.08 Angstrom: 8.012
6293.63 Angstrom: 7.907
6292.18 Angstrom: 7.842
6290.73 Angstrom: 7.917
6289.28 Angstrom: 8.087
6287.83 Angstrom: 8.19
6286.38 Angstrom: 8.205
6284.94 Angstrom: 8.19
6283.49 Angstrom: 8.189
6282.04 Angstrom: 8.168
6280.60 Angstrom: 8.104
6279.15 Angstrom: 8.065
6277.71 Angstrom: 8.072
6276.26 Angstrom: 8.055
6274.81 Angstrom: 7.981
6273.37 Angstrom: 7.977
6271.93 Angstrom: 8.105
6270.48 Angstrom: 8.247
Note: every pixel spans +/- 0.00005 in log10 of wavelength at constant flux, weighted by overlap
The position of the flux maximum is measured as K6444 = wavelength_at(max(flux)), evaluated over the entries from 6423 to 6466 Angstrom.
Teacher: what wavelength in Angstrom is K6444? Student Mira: 6452.10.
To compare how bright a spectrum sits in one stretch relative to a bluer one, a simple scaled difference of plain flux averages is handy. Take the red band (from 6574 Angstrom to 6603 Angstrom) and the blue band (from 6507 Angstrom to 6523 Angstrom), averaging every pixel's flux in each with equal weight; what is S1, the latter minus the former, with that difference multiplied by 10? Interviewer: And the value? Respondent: -20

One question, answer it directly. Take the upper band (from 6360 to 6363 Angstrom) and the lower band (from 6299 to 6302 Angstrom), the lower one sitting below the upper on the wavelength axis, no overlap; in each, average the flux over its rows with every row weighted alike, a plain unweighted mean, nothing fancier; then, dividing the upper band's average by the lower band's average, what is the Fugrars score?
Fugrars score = 1.0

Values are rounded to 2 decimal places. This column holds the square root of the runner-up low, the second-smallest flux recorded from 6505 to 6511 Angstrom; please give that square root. 3.08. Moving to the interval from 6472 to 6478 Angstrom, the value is 2.98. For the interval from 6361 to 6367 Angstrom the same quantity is 2.85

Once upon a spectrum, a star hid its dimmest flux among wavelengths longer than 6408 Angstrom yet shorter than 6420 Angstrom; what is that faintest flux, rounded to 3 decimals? 8.003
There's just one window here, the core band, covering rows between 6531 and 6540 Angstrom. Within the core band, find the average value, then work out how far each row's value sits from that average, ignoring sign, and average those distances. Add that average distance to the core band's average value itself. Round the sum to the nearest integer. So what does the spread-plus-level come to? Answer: 10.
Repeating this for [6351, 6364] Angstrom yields 8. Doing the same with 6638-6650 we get 12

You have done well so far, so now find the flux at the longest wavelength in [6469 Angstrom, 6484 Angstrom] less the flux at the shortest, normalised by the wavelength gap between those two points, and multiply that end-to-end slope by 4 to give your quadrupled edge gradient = 0.019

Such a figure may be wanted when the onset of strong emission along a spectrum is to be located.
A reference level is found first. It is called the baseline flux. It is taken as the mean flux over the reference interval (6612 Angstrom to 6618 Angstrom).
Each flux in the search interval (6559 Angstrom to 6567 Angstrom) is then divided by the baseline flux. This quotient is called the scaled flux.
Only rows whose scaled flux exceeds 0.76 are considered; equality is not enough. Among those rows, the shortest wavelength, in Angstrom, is 6559.96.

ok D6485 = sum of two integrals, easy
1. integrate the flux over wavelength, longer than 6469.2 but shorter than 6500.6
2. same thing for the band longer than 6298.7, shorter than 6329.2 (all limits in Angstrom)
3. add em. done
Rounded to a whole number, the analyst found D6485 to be 529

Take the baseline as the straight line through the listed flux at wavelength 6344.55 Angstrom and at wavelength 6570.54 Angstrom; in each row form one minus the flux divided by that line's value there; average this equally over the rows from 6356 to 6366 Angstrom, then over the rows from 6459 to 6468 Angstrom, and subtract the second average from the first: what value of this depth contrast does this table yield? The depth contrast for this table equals -0.10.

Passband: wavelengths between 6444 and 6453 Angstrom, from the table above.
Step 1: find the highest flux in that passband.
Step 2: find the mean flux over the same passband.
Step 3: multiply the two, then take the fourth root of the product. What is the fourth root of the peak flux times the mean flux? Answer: 2.97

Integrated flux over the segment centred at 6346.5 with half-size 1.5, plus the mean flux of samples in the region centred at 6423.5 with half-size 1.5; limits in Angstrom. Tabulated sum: 32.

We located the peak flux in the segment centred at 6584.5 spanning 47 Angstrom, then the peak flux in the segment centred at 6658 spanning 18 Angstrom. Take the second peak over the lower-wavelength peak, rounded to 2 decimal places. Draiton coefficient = 0.93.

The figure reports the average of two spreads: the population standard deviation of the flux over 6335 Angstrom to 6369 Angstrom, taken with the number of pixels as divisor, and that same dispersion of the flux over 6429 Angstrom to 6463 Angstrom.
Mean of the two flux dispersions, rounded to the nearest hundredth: 0.14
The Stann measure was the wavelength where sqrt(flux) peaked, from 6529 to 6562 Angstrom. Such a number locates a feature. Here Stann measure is 6561.47 Angstrom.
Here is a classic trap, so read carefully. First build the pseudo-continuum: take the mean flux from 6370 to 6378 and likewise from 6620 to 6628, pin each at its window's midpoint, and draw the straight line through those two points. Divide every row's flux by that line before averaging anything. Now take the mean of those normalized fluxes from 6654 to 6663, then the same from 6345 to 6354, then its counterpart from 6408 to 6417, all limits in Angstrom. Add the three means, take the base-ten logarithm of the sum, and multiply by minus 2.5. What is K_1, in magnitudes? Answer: -1.17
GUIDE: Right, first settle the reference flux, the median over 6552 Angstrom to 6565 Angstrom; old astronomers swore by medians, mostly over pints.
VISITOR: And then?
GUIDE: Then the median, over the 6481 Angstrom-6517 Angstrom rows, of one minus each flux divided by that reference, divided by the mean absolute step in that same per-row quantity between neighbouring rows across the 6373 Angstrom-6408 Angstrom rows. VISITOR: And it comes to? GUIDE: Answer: 22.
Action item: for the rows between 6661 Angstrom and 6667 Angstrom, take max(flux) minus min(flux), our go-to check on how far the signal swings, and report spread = 0.15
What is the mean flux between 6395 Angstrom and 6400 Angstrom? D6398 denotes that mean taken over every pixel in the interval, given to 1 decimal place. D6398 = 8.5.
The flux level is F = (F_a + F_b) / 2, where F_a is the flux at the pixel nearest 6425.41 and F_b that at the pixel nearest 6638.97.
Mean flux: 9.68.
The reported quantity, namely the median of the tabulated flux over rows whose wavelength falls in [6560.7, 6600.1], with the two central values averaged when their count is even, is 11.7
